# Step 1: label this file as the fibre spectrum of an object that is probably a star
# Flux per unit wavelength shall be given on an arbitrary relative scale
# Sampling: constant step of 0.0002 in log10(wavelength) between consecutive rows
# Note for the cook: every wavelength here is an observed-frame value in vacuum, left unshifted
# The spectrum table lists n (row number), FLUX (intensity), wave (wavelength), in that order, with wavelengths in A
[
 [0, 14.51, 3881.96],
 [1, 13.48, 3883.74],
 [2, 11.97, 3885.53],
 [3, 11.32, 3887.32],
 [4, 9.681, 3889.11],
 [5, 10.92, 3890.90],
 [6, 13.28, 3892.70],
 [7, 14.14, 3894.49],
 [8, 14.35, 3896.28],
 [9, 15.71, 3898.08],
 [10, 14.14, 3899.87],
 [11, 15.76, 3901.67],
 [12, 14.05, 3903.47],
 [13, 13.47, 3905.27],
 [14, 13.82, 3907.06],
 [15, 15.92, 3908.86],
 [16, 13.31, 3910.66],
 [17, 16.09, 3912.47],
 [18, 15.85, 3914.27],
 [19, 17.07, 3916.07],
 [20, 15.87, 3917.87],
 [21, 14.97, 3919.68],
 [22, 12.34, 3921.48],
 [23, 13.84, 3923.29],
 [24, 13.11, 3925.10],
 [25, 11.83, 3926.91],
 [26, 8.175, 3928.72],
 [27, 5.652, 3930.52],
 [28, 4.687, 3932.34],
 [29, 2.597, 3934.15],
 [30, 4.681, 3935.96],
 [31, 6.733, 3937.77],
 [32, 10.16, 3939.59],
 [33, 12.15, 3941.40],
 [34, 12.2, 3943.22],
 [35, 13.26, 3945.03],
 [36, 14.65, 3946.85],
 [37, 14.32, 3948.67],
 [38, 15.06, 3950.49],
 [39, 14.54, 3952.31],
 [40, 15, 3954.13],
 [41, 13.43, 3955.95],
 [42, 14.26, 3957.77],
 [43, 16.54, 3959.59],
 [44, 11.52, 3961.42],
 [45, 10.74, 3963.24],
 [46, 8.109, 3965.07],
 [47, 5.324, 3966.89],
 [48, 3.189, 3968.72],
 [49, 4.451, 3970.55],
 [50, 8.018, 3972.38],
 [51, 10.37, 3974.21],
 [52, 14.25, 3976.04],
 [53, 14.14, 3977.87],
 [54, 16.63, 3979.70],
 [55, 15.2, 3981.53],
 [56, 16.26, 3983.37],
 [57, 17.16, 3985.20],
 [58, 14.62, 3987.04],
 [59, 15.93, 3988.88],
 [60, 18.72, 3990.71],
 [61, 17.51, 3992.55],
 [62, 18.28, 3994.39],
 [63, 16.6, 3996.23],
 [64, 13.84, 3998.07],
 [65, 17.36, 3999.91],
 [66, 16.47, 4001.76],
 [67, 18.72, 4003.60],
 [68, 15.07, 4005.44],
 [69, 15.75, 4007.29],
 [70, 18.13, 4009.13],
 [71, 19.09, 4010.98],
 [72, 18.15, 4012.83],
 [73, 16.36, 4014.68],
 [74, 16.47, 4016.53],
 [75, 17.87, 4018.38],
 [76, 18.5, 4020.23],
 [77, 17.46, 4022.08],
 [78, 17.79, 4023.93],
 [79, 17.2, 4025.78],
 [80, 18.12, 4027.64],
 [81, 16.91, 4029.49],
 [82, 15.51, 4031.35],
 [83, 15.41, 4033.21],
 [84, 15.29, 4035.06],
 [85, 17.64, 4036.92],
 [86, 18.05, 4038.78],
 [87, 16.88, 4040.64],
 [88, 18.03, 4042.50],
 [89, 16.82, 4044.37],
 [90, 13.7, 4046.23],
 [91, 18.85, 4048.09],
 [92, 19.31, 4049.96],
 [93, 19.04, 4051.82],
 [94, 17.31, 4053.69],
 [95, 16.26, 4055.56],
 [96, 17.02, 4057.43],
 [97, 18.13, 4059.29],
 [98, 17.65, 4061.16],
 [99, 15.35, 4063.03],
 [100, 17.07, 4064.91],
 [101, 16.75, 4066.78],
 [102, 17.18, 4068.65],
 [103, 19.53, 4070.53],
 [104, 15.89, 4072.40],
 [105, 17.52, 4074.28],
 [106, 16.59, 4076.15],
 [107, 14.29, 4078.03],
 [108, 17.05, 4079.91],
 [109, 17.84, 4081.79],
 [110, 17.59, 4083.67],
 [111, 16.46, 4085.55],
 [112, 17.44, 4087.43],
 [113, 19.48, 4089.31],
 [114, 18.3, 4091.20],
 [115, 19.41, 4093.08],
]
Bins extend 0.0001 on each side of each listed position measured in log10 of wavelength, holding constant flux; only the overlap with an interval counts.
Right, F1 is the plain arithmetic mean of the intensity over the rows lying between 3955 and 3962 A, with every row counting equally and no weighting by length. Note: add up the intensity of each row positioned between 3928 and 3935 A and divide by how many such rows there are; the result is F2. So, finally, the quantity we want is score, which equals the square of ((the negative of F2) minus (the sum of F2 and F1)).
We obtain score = 600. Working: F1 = 14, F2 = 5.3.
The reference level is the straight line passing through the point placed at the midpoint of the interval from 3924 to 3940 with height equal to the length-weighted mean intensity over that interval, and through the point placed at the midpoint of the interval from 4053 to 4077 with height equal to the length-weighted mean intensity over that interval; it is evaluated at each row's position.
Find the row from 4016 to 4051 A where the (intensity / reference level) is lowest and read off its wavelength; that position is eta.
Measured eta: 4046.23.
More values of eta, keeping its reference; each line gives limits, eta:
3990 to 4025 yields 3998.07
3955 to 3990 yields 3968.72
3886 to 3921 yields 3889.11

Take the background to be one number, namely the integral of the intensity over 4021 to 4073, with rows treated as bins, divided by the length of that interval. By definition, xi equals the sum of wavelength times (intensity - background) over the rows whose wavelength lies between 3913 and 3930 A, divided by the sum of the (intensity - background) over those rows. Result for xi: 3924.5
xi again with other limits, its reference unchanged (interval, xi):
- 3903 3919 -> 3908.6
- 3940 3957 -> 3947.7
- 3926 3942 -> 3934.0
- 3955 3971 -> 3965.8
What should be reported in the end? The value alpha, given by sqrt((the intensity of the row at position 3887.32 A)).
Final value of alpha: 3.4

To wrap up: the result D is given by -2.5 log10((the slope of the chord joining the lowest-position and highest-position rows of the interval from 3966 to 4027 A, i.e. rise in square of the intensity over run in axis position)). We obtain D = -1.6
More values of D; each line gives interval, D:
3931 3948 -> -2.8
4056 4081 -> 3.4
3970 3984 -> -3.2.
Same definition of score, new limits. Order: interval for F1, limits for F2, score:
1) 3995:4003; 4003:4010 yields 2490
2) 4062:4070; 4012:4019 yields 2602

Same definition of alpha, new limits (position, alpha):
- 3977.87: 3.8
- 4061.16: 4.2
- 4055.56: 4.0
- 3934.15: 1.6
